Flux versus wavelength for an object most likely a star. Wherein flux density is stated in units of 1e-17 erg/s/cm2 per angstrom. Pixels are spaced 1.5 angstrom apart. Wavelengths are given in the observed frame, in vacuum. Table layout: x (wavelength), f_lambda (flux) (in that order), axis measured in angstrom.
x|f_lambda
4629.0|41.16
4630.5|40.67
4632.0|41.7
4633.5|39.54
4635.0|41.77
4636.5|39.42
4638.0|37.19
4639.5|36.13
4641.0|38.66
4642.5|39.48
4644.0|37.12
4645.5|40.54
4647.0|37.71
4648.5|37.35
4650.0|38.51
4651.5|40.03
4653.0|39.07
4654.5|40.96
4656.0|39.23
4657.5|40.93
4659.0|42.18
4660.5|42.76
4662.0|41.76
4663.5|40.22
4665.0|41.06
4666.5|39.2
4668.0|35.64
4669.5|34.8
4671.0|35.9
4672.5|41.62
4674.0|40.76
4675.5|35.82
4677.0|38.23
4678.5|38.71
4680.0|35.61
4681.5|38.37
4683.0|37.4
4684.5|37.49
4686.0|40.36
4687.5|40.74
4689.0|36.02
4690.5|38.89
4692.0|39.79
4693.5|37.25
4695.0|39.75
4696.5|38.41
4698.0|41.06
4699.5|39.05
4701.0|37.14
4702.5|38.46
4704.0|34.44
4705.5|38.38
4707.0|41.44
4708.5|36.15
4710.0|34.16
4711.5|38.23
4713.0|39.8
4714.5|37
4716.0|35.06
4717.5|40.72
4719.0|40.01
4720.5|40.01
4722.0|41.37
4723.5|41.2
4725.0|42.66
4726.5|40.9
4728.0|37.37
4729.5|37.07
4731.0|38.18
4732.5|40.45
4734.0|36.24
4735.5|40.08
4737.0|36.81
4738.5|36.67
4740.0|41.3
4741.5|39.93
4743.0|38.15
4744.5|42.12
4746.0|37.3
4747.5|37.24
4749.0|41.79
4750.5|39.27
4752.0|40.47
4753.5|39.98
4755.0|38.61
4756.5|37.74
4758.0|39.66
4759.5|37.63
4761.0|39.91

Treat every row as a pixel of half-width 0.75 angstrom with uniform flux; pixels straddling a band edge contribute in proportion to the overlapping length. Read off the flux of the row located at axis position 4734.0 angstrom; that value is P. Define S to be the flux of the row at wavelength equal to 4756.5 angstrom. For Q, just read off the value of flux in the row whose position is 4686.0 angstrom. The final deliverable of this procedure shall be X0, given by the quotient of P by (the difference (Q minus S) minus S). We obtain -1.03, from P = 36.24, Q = 40.36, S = 37.74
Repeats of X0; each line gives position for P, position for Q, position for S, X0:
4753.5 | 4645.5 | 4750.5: -1.05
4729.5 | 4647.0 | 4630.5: -0.85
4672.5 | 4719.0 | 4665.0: -0.99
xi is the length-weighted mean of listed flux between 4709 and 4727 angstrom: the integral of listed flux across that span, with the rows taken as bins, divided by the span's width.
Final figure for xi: 39.2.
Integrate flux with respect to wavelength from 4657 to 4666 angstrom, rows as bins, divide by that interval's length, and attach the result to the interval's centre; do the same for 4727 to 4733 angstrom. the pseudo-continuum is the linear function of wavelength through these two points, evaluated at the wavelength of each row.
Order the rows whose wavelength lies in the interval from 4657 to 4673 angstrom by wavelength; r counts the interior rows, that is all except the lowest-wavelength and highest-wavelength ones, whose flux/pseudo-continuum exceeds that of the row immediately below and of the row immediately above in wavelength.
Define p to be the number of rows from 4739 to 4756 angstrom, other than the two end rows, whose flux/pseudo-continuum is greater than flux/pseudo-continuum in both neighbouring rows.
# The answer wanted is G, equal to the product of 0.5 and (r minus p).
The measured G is -0.5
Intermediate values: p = 3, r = 2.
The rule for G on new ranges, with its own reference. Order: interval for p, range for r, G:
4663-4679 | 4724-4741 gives 0.0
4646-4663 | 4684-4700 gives 0.5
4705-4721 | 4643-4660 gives 0.0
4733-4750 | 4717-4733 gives -0.5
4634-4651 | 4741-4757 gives 0.5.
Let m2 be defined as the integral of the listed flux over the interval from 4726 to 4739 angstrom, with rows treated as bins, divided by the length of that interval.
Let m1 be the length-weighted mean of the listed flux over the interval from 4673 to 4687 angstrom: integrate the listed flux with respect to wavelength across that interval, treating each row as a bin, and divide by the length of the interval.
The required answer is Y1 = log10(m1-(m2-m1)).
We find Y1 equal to 1.582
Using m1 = 38.2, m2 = 38.2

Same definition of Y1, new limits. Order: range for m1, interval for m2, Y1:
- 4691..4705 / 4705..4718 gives 1.590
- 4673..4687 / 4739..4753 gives 1.565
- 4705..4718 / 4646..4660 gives 1.556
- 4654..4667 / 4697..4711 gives 1.644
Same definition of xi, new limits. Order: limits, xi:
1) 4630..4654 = 39.1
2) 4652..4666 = 40.9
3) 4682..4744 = 38.7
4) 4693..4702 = 38.8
